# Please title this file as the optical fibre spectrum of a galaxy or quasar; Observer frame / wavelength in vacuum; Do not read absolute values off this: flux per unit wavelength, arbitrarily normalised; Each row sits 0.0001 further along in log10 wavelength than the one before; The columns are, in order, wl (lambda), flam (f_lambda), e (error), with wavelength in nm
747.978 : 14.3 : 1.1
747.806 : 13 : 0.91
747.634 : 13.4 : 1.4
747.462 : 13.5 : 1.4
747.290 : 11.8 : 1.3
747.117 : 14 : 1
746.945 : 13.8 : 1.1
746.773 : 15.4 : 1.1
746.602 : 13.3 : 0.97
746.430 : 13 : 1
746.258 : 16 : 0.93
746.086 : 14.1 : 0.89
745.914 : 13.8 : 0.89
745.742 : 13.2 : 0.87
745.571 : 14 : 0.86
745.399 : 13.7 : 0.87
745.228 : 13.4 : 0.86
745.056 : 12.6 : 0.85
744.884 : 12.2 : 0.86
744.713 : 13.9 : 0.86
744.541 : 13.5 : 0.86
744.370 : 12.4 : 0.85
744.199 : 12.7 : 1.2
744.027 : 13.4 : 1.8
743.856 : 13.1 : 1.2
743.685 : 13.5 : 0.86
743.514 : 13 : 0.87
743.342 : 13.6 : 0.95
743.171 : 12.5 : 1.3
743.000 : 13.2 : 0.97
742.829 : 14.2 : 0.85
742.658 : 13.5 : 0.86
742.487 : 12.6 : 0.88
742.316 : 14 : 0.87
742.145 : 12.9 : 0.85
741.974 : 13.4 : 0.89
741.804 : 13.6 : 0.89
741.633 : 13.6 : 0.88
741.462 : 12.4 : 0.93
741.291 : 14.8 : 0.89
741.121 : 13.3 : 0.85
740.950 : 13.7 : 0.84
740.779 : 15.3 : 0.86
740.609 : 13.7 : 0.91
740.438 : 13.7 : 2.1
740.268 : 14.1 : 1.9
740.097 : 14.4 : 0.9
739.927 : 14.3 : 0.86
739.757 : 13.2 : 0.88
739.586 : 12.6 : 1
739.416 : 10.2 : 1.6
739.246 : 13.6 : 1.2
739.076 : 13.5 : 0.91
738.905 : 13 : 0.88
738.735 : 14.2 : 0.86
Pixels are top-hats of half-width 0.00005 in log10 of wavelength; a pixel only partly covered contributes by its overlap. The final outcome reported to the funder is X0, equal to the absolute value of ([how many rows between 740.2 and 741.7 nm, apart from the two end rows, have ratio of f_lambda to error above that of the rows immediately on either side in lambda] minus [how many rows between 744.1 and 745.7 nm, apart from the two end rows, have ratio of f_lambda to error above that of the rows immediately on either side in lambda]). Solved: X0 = 1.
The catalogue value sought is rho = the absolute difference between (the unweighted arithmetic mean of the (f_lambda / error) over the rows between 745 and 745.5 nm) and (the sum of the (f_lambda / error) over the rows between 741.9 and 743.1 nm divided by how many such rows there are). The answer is 0.1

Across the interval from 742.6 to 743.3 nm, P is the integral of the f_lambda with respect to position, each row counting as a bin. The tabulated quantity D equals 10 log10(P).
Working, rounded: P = 9.4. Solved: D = 9.7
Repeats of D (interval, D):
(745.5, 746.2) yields 9.9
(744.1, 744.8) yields 9.6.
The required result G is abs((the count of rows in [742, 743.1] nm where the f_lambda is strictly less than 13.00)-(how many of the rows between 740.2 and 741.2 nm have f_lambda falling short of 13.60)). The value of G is 1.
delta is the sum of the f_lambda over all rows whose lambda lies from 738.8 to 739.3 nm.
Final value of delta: 40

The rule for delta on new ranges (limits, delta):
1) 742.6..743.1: 41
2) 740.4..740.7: 27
